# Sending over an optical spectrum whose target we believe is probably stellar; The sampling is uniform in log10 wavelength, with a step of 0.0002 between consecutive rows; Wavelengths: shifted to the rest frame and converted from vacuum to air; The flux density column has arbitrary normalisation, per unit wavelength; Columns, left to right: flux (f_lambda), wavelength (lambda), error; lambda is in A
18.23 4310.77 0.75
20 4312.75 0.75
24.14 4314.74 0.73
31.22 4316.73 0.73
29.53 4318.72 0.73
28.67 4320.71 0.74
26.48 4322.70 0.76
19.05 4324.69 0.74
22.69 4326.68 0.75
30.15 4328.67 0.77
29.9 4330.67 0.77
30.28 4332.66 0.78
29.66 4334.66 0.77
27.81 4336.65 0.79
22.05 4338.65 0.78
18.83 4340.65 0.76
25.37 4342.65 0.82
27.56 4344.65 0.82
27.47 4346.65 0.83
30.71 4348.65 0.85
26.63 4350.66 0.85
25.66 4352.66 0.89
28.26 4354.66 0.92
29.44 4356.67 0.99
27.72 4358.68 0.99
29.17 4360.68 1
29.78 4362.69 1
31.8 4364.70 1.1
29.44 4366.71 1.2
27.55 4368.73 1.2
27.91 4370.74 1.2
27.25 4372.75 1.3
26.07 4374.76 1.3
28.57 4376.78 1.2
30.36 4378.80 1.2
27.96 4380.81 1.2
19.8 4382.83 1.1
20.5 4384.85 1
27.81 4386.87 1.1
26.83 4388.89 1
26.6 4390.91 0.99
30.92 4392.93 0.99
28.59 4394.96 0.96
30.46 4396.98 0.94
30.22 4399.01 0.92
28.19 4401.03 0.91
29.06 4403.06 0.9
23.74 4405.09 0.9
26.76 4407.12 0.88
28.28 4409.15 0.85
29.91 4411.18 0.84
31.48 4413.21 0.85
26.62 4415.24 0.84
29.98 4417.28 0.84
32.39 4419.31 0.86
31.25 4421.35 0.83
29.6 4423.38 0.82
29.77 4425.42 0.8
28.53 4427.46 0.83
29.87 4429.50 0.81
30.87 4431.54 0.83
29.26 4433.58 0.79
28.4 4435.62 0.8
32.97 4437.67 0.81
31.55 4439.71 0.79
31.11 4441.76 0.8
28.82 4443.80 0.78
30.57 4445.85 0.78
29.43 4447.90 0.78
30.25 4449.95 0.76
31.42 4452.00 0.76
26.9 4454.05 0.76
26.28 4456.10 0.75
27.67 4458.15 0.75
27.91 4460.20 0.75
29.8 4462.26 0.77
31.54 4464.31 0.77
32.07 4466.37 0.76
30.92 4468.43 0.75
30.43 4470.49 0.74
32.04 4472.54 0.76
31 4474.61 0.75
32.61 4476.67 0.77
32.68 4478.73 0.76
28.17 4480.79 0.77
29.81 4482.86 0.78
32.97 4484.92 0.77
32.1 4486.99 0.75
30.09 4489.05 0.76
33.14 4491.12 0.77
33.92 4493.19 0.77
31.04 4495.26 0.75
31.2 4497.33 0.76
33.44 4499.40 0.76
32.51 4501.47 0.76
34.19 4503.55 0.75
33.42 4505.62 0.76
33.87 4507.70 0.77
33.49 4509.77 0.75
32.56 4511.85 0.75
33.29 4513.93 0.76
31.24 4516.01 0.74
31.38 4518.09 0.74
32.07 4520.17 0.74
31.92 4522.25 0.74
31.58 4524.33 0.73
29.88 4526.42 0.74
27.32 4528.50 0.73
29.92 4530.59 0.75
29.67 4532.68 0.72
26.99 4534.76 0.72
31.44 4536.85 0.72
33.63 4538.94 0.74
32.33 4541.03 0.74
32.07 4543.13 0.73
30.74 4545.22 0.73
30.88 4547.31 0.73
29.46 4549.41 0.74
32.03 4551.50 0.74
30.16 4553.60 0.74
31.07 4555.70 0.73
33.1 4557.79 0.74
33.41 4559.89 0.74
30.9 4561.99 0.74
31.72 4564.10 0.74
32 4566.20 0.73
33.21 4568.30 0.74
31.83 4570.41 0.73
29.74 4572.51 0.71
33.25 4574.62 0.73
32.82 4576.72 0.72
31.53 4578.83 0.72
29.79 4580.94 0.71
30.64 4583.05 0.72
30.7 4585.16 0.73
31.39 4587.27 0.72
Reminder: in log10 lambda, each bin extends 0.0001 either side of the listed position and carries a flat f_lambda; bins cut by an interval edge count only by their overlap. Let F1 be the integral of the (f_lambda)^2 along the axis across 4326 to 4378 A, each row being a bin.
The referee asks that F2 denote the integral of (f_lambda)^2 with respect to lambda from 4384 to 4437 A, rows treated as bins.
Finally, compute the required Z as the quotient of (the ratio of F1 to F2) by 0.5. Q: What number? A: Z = 1.82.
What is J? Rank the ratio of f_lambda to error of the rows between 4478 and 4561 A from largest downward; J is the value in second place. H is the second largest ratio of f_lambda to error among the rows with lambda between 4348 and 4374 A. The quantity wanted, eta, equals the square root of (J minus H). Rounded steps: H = 31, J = 45.4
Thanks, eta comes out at 3.8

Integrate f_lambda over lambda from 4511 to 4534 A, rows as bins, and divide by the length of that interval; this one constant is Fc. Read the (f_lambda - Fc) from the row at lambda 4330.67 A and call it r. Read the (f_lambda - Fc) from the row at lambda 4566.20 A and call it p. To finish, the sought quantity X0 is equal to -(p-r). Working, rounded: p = 1.1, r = -1.0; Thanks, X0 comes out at -2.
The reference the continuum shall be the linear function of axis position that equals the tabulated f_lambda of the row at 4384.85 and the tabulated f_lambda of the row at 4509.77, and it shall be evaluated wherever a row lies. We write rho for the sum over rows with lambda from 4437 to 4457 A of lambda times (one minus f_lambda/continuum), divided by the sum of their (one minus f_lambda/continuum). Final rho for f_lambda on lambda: 4442.6 A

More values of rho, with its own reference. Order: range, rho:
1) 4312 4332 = 4321.6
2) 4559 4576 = 4567.6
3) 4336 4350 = 4343.2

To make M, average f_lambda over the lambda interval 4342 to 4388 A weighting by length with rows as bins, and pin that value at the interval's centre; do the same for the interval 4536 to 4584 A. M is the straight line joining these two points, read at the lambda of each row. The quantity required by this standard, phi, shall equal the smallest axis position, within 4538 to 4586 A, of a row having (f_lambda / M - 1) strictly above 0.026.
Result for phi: 4538.94 A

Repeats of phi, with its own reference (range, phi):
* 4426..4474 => 4429.50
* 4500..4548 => 4501.47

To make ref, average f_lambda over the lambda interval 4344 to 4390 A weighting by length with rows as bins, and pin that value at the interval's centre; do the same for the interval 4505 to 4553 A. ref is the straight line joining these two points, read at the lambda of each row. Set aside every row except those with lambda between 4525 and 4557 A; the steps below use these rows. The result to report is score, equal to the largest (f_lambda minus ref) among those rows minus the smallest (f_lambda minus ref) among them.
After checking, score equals 7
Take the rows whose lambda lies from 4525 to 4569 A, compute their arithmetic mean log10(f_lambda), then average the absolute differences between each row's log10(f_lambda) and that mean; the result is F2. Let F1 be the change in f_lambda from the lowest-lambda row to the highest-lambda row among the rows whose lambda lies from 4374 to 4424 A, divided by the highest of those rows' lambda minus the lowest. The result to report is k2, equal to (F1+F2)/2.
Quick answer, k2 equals 0.046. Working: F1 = 0.07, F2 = 0.020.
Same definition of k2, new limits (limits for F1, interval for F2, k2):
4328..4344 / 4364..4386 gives -0.148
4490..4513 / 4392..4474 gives -0.003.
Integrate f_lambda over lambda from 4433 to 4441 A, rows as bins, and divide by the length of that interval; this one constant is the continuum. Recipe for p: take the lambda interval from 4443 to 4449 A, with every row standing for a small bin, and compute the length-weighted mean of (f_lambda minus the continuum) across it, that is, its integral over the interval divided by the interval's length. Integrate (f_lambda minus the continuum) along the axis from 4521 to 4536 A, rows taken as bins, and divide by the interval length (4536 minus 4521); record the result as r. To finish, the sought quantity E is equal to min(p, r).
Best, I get -1.0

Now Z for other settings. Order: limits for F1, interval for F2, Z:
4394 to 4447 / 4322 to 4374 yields 2.37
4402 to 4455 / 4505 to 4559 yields 1.75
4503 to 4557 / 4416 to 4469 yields 2.24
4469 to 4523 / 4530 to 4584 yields 2.10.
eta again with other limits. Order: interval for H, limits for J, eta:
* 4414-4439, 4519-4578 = 2.8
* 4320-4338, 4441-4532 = 2.4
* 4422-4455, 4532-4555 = 1.8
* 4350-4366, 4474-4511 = 3.7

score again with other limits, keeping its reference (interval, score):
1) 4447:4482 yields 6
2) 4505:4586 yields 8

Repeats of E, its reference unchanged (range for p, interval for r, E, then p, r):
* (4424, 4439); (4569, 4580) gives -0.6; -0.6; 1.2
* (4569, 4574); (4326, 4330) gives -3.6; 0.6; -3.6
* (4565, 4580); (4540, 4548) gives 0.9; 1.4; 0.9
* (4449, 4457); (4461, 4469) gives -1.9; -1.9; 0.4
